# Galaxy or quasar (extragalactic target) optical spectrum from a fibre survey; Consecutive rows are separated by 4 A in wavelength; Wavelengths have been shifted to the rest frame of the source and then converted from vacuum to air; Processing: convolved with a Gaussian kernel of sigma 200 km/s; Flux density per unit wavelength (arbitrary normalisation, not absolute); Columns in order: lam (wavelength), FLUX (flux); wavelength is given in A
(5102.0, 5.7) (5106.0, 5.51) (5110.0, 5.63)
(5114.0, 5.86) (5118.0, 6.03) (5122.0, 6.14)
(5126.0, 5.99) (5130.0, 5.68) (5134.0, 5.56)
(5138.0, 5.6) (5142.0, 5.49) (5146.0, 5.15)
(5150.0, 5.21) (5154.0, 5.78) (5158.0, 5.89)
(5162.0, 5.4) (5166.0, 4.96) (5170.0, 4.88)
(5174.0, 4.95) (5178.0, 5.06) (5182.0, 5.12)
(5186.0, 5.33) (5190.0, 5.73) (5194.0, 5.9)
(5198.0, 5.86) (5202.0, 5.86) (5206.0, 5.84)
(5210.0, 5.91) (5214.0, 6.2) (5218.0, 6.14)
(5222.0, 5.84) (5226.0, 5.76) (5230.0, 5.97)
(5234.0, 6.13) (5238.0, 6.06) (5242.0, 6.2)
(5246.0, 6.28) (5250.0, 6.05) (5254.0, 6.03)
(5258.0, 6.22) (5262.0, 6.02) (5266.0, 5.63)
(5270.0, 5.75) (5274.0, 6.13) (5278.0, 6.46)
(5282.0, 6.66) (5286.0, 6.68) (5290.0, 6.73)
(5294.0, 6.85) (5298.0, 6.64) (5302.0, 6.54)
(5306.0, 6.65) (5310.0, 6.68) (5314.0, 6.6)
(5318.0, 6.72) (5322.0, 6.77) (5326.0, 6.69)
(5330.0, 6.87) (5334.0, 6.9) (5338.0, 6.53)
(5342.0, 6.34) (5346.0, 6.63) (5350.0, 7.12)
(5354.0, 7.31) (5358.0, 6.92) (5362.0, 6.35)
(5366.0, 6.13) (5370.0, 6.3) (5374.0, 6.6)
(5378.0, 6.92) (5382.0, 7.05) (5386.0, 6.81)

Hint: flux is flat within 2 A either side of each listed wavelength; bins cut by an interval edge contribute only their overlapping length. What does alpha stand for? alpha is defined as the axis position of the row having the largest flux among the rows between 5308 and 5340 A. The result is 5334.0 A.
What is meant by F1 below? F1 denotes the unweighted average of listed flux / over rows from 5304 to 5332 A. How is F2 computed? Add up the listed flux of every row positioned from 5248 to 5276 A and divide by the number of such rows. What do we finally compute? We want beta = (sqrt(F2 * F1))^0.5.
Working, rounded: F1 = 6.7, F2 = 5.98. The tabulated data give 2.52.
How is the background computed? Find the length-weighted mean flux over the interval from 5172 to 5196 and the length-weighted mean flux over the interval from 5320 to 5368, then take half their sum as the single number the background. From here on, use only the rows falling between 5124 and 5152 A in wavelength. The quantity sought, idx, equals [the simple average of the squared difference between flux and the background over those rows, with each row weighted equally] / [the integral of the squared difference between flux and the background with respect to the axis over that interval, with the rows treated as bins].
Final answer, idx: 0.0357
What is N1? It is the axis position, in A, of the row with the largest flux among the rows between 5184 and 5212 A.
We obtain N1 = 5210.0 A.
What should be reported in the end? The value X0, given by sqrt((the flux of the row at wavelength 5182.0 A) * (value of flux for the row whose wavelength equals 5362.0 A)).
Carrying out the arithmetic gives 5.7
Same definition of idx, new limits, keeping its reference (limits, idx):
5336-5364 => 0.0357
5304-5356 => 0.0192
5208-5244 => 0.0278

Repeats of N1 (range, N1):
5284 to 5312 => 5294.0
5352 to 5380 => 5354.0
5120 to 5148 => 5122.0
